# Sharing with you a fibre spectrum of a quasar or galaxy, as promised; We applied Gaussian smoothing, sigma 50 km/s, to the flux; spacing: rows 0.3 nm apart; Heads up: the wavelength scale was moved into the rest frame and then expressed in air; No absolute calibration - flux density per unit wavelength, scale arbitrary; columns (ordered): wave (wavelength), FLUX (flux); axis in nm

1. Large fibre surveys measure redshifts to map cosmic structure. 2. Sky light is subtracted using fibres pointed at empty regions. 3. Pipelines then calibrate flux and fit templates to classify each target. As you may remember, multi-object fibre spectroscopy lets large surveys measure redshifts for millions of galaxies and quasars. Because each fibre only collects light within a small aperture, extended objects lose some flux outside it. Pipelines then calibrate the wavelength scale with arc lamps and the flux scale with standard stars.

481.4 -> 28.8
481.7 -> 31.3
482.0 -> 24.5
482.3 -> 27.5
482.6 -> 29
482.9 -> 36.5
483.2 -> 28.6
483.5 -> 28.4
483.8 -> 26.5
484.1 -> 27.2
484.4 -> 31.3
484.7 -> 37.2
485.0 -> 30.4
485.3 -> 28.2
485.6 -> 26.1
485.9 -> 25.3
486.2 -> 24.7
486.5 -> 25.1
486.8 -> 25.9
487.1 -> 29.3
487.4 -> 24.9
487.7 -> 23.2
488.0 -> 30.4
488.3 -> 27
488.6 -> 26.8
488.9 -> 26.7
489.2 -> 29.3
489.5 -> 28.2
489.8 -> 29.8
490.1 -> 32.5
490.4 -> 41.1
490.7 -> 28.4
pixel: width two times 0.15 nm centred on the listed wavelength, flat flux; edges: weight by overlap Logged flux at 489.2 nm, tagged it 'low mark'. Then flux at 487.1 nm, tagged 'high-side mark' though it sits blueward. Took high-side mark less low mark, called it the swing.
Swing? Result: 0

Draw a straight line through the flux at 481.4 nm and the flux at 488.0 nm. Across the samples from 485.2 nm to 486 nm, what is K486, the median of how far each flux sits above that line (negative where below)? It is -3.7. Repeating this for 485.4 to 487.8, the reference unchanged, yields -4.8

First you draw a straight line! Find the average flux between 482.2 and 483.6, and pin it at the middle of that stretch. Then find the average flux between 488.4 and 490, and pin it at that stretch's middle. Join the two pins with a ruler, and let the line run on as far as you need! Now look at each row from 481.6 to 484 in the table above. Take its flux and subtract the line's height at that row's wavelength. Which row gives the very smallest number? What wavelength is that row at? 482.0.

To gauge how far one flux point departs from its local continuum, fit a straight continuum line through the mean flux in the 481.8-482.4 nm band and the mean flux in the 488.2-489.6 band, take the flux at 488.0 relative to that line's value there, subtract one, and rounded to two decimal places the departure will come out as 0.11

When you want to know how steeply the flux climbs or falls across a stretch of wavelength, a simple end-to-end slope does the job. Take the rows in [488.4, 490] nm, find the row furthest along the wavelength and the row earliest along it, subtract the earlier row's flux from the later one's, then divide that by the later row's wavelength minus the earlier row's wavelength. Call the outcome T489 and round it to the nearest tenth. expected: 2.5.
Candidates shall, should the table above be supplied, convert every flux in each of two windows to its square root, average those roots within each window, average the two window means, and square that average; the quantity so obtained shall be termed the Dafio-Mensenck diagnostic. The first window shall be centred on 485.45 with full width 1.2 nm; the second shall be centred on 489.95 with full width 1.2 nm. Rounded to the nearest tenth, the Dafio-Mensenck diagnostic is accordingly 30.0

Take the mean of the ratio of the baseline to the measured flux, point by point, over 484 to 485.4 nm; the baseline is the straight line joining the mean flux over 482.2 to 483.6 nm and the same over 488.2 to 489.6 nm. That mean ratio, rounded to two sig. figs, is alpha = 0.96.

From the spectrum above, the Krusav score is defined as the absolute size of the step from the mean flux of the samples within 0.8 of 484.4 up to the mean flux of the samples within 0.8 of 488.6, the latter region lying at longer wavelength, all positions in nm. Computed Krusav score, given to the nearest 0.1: 2.5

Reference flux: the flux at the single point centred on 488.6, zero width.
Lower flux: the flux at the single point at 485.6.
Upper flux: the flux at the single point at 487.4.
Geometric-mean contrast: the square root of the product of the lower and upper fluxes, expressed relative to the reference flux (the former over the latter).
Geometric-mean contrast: 0.95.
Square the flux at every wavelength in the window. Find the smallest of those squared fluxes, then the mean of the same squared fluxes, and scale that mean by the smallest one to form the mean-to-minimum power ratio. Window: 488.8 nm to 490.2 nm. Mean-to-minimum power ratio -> 1.21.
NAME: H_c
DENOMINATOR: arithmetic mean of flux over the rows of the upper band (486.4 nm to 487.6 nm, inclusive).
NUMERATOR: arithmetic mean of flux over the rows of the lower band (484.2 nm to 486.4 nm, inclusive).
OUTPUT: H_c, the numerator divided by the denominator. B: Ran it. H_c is 1.10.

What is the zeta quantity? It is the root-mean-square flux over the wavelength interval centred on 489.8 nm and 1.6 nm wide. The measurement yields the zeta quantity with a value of 32.5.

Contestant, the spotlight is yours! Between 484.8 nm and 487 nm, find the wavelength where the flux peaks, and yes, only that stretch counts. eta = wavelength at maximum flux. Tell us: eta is 485.0 nm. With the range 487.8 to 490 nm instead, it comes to 488.0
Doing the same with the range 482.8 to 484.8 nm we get 484.7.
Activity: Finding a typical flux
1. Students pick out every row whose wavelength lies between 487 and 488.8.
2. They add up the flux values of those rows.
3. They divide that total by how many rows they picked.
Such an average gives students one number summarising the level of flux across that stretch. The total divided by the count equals 26.9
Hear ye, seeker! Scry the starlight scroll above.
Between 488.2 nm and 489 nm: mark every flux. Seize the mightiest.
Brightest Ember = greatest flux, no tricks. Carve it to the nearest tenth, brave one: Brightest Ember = 27.0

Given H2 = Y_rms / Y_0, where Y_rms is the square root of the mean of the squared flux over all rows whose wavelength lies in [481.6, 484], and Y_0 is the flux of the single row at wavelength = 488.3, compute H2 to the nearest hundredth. 1.08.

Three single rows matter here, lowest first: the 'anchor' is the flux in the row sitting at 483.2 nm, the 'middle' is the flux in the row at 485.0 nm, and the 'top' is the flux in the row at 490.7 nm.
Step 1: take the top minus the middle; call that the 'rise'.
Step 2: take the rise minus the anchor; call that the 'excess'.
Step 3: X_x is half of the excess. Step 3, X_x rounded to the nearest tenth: -15.3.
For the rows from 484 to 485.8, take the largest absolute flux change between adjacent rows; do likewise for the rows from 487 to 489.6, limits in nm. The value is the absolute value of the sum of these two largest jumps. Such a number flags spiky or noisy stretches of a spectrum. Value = 14.0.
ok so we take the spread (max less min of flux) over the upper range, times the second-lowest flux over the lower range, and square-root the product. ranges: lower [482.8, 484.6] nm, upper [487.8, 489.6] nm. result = 10.0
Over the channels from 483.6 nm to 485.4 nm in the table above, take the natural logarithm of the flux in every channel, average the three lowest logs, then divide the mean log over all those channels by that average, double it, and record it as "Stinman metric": 2.056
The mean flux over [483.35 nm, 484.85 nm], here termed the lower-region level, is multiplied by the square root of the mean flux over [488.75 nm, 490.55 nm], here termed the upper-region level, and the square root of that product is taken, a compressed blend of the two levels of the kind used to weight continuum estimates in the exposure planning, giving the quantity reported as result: 12.98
